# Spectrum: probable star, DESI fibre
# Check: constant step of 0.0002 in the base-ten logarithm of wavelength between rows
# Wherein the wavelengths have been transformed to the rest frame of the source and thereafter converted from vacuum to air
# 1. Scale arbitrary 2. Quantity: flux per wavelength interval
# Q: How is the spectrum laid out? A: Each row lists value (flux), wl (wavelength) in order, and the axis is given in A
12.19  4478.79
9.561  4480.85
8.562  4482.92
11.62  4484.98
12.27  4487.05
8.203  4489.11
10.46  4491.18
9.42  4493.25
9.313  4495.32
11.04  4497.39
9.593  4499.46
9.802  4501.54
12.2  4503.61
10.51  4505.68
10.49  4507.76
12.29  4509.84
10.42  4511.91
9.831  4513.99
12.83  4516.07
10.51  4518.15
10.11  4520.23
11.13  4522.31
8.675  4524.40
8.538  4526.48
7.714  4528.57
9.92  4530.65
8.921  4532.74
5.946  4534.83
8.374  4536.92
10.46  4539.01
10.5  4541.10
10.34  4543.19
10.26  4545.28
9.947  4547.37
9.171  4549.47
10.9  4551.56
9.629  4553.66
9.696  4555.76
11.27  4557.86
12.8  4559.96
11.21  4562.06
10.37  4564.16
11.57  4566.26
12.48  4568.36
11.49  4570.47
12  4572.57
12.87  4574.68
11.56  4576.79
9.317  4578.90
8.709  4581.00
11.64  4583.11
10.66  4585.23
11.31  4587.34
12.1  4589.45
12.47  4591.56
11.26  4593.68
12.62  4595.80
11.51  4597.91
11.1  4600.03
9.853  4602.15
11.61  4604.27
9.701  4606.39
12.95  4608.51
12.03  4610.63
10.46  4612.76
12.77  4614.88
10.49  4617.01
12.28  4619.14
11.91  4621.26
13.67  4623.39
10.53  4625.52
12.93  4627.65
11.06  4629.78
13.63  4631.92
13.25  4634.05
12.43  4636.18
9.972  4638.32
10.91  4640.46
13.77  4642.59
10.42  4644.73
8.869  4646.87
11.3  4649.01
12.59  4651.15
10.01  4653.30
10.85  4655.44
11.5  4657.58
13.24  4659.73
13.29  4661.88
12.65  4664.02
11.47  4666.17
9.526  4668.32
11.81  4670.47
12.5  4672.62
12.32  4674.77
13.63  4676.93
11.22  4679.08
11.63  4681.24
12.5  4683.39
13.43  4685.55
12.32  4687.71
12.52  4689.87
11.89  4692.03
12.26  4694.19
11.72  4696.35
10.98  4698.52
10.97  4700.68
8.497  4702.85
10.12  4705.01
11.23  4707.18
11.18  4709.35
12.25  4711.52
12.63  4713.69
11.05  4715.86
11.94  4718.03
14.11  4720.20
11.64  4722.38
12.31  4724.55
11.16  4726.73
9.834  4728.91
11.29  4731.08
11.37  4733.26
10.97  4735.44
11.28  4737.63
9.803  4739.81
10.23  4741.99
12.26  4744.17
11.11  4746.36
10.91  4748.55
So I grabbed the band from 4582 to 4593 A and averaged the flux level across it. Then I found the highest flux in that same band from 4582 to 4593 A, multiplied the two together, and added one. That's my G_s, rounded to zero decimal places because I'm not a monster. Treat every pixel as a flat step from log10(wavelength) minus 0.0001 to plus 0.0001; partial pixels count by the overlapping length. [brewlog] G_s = 146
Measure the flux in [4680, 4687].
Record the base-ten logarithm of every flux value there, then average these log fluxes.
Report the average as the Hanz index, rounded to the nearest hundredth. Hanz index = 1.10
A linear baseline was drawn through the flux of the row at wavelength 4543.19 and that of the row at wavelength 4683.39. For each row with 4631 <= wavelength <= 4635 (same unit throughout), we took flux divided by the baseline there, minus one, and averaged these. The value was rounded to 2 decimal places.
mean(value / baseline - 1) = 0.15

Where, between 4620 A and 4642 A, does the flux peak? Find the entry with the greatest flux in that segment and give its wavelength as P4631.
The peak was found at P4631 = 4623.39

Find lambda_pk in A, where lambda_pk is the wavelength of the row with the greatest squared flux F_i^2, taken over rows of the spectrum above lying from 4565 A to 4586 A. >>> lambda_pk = 4574.68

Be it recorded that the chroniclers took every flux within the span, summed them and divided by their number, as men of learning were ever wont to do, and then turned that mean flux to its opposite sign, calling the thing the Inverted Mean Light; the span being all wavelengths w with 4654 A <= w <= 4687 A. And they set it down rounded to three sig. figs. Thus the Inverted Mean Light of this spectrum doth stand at -12.1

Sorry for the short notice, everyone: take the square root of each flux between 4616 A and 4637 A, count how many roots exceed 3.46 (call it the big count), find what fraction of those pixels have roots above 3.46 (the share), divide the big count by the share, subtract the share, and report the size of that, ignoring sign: 9.4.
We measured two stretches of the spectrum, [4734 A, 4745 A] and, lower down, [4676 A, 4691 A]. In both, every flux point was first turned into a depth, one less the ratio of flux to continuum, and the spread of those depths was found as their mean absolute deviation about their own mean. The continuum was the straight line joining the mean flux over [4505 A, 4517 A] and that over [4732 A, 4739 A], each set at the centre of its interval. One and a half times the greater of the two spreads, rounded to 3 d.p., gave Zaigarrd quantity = 0.096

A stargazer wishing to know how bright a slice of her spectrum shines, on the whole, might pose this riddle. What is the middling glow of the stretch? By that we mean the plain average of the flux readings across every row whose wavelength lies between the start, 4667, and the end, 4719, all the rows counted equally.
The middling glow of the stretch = 11.7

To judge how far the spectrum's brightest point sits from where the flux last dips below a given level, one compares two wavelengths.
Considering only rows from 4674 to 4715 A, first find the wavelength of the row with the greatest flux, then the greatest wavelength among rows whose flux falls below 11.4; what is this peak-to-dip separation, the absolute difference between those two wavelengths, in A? 32.4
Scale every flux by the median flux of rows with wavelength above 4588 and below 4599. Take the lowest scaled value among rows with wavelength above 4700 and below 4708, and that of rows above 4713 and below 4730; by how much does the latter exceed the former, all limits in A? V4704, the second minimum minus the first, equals 0.11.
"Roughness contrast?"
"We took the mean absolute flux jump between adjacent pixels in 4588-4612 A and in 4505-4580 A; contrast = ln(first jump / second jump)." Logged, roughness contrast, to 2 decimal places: 0.09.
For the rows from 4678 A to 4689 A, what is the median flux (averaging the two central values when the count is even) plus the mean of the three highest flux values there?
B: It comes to 25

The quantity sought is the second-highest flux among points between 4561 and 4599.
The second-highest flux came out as 12.62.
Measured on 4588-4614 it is 12.62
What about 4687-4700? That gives 12.32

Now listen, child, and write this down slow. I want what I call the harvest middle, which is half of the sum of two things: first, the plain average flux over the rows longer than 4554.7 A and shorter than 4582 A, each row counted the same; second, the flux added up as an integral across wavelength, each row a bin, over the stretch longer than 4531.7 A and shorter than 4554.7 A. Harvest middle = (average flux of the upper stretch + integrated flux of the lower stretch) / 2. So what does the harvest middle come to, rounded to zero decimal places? 115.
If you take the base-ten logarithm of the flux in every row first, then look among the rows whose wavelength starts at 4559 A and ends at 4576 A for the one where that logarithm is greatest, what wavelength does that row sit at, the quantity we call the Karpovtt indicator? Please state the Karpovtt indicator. 4574.68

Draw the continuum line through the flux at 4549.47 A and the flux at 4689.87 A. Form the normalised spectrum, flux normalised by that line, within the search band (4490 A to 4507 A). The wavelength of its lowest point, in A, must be 4495.32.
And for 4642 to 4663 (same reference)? 4646.87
